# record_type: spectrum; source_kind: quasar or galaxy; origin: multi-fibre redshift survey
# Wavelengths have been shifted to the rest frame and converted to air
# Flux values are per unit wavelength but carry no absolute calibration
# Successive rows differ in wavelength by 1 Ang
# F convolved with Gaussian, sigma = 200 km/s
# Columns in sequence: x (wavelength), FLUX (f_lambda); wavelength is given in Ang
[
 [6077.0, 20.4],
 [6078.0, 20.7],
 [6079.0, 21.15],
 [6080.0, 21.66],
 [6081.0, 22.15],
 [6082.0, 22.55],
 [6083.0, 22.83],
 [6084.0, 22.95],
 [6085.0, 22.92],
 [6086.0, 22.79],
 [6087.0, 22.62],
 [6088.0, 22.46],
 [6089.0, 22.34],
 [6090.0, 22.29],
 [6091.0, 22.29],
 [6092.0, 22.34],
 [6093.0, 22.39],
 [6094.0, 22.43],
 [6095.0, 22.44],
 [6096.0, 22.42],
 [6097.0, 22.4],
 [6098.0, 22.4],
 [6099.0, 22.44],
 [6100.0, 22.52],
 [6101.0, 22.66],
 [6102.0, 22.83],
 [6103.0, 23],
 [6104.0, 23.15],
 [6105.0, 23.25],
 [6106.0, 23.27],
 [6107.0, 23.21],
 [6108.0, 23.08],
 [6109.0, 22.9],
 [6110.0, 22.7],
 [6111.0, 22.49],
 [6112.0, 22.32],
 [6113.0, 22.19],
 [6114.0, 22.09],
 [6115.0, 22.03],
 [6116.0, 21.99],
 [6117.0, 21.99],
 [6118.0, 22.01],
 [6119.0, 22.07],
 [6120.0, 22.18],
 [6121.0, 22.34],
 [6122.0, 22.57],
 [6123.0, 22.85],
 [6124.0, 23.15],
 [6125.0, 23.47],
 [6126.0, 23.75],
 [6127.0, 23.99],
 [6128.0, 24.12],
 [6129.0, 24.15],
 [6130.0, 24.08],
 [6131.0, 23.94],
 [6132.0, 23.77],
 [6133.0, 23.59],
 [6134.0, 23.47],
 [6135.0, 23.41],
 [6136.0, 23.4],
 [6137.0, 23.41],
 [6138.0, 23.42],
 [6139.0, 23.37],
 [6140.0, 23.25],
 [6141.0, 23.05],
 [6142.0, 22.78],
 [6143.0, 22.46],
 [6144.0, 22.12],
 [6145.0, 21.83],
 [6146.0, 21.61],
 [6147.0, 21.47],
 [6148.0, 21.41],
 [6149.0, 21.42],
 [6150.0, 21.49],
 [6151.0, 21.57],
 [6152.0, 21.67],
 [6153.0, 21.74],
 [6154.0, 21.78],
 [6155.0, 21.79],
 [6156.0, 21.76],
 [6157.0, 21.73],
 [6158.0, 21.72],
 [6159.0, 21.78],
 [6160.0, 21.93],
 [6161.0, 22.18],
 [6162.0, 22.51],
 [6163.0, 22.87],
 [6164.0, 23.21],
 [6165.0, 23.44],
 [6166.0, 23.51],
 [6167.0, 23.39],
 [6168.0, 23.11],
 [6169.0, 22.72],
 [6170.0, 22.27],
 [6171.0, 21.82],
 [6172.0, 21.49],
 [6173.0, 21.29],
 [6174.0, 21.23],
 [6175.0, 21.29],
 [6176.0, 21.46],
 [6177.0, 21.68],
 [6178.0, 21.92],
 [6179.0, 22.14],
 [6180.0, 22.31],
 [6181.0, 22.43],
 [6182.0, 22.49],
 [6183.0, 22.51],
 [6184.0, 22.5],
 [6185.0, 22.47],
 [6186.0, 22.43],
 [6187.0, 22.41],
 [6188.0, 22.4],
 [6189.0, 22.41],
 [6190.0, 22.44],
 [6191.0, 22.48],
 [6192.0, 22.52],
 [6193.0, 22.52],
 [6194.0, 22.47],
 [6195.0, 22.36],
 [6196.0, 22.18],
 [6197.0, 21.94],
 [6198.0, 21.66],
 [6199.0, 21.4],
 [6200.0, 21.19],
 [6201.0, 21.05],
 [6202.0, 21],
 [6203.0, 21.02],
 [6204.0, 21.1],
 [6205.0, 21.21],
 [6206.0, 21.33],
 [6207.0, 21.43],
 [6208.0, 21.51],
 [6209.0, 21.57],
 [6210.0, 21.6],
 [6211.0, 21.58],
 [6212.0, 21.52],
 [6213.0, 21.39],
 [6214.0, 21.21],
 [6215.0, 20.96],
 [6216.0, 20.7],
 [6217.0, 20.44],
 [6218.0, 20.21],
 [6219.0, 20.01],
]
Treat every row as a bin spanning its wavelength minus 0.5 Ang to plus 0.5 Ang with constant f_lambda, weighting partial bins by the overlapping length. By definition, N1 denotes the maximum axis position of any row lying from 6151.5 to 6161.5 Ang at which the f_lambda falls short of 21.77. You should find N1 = 6158.0 Ang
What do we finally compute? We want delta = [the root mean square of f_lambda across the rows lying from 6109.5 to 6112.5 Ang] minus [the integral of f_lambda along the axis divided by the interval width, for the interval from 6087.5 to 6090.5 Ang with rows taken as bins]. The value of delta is 0.1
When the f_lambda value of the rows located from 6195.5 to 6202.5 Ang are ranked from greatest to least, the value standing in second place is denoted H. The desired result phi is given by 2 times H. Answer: 44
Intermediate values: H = 21.94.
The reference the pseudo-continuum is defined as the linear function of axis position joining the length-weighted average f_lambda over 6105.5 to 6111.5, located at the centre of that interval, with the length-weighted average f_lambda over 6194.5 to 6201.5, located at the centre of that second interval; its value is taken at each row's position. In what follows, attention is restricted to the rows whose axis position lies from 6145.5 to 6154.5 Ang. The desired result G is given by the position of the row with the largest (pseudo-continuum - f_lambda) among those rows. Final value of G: 6148.0 Ang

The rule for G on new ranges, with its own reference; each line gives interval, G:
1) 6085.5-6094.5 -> 6090.0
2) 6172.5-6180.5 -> 6174.0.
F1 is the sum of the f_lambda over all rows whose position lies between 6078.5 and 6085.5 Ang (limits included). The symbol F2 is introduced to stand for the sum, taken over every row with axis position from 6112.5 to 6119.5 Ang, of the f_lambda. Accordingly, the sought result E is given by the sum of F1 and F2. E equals 311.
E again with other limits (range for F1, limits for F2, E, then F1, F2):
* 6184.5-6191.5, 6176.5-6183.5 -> 313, 157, 155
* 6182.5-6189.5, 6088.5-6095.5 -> 314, 157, 157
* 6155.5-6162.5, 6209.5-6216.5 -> 303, 154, 149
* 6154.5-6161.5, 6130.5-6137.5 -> 318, 153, 165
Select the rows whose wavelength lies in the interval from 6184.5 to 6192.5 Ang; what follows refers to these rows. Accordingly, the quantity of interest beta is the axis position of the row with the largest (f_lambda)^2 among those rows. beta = 6192.0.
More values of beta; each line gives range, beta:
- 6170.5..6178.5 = 6178.0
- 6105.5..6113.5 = 6106.0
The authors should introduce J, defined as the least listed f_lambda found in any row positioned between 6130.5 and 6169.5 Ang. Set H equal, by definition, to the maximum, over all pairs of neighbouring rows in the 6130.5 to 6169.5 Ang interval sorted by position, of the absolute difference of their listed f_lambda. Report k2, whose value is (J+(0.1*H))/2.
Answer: 10.7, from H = 0.39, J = 21.41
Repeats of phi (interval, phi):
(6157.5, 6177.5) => 47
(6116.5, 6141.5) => 48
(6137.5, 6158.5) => 47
